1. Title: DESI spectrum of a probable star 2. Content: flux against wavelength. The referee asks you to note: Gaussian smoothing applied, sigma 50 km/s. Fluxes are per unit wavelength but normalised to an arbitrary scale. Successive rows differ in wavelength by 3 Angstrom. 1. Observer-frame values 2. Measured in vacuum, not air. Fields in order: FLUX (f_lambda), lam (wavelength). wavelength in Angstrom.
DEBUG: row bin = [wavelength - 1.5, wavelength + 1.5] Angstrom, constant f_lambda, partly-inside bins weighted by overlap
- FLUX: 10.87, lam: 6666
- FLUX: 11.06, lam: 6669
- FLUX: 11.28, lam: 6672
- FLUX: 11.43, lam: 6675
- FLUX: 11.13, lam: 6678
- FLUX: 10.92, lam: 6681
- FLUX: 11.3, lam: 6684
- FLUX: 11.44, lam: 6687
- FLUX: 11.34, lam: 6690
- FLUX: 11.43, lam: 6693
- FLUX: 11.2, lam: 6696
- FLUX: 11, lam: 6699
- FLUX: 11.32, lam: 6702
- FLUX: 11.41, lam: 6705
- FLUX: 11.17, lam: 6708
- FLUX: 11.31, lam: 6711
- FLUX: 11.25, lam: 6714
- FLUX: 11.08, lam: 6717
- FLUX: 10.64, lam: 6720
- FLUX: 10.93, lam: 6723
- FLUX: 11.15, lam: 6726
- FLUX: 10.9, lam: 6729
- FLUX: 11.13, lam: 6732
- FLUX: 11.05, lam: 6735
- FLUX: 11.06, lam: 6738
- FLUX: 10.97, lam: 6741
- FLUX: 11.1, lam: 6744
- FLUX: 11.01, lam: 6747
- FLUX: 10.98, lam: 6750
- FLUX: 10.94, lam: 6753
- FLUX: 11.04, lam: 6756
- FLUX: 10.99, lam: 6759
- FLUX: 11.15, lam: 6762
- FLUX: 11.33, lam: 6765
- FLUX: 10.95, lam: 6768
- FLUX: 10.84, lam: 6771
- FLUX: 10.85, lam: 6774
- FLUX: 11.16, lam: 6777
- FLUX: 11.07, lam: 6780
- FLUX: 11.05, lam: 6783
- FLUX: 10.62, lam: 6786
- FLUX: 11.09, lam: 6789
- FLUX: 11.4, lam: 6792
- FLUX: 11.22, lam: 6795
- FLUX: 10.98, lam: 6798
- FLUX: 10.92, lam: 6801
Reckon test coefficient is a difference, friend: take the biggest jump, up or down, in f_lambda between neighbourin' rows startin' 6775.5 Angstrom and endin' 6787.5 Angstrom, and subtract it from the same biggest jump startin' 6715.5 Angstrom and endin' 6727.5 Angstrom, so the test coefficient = 0.01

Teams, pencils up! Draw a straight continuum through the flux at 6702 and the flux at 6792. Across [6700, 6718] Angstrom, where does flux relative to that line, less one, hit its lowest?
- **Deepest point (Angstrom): 6717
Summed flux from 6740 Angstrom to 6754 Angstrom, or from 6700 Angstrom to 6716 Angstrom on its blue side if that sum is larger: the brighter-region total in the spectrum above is 56.5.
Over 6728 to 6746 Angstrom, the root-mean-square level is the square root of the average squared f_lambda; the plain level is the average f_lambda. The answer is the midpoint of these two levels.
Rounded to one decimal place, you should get 11.0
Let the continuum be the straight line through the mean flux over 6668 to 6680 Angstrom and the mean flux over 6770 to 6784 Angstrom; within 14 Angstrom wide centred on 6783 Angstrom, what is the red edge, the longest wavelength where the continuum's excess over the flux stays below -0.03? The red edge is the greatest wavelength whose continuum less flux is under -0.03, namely 6789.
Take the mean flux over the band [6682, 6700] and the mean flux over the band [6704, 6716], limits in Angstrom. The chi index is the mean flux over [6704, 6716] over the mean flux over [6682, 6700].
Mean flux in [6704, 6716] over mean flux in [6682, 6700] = 1.00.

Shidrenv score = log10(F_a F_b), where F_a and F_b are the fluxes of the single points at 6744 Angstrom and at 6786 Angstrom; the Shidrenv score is 2.07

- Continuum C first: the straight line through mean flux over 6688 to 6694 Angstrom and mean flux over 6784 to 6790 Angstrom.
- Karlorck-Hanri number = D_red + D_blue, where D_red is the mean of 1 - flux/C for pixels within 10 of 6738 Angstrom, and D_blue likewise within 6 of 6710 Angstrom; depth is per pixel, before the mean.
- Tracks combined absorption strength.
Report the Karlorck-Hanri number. 0.009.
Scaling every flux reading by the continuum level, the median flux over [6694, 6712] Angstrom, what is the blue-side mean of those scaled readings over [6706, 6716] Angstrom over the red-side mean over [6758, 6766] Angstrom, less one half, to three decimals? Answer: 0.508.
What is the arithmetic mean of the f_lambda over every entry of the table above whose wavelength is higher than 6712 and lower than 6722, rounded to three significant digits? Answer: 11.0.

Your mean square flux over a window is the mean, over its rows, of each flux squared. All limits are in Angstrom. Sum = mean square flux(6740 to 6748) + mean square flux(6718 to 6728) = 241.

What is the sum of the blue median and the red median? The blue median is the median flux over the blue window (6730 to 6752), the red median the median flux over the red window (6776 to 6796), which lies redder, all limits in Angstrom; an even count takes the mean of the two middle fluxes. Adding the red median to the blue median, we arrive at 22.1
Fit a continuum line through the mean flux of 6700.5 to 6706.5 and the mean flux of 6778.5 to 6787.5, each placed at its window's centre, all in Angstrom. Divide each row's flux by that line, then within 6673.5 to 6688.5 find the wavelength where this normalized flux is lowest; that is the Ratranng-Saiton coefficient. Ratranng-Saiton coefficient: 6681 Angstrom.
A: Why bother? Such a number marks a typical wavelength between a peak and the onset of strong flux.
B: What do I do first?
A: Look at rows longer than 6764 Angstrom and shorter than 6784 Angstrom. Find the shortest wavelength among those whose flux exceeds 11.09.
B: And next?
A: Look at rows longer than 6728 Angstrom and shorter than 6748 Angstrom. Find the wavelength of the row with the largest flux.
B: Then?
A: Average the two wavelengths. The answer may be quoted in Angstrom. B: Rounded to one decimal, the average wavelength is 6748.5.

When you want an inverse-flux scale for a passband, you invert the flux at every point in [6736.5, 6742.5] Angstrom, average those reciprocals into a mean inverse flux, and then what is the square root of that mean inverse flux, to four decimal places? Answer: 0.3013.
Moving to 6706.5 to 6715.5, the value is 0.2982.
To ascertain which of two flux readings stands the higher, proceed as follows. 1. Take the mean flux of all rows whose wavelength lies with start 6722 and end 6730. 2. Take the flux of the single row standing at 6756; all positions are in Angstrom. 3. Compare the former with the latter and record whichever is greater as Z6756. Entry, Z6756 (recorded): 11.0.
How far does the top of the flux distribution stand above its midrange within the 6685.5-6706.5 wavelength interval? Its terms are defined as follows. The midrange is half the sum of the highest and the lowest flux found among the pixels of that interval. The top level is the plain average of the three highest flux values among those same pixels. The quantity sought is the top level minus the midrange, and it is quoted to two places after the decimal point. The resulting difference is 0.21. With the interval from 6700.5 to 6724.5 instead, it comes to 0.32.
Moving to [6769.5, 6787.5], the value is 0.20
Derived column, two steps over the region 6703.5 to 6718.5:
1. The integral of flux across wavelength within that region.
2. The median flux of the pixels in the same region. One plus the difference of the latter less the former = -156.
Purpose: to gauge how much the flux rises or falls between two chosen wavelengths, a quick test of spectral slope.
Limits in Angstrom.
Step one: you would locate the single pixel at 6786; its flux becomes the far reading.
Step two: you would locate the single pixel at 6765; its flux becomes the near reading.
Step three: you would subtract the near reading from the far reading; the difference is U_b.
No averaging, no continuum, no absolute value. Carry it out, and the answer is -0.71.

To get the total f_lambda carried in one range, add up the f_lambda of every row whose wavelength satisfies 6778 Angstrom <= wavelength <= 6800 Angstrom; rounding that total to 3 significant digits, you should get 77.4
